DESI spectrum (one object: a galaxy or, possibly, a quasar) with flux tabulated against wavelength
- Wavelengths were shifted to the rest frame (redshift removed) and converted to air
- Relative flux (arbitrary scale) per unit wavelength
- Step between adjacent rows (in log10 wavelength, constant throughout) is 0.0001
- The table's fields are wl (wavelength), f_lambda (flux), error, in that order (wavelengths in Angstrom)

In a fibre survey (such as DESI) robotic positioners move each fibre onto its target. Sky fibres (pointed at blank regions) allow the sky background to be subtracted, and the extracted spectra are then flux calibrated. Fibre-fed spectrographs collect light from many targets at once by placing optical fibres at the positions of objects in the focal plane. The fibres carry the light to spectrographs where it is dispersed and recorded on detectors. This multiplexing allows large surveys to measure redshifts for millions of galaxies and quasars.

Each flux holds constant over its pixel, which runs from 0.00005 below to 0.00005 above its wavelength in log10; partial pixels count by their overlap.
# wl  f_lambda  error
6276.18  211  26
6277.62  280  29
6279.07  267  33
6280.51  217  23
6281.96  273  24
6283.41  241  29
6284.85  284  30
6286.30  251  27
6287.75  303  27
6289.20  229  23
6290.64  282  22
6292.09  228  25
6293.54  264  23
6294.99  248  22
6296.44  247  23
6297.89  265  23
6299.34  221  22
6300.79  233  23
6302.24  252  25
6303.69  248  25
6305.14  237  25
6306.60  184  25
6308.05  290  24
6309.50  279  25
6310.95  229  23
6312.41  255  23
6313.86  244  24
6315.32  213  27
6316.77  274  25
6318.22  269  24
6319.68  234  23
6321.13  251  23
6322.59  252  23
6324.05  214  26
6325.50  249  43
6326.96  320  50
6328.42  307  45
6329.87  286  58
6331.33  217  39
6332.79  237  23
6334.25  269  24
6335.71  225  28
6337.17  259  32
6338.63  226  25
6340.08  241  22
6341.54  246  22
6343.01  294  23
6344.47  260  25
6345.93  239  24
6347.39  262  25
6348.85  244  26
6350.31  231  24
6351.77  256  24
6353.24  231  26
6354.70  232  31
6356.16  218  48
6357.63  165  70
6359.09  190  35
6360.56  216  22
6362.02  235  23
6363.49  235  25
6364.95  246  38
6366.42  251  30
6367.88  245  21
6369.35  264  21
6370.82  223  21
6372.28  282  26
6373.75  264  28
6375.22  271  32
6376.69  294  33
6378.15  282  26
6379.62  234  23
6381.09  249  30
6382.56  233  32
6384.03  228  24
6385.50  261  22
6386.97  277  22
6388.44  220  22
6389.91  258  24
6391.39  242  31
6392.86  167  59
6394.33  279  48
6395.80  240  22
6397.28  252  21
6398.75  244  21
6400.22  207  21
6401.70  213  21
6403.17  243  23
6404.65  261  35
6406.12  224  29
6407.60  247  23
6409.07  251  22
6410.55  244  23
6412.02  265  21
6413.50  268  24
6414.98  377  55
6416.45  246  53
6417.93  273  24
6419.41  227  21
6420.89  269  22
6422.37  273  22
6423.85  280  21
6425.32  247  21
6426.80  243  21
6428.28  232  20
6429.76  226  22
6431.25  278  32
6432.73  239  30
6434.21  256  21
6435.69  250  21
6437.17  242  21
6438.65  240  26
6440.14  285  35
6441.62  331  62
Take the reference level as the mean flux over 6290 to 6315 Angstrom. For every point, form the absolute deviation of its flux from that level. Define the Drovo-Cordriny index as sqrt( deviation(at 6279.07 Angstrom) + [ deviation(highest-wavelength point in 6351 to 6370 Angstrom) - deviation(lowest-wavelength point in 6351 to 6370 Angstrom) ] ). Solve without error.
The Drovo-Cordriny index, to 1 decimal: 5.3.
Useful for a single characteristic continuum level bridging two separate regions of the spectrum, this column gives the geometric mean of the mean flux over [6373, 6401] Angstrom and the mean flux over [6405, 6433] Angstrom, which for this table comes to 253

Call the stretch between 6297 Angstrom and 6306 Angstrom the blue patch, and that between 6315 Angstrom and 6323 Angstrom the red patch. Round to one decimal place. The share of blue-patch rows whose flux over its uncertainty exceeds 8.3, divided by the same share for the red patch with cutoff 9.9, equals 1.2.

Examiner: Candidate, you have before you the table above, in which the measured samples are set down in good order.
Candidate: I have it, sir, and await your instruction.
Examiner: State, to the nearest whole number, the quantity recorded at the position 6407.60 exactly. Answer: 247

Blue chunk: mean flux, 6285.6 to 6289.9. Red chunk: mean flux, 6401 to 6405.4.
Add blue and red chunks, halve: 250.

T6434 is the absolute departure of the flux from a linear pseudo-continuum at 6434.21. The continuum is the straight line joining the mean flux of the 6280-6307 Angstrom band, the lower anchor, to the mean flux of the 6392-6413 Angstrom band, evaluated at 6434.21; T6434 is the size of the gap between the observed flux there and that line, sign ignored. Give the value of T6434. 20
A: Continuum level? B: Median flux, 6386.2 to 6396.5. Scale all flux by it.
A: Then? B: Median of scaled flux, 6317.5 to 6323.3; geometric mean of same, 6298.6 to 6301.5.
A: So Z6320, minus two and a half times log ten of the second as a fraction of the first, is 0.11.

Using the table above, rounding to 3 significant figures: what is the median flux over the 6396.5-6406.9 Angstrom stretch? 243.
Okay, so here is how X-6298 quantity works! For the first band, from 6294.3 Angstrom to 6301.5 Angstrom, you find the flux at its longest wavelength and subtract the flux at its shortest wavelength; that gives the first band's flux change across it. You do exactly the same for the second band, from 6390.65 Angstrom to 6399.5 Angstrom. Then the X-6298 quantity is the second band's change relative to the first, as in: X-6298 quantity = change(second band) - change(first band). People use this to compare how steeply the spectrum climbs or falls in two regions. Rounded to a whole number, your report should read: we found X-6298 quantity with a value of 17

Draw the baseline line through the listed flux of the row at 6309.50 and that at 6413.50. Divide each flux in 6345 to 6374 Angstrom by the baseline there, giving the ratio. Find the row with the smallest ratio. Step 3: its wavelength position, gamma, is 6357.63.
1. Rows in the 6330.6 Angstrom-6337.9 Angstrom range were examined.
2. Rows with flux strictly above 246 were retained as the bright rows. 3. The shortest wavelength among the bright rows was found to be 6334.25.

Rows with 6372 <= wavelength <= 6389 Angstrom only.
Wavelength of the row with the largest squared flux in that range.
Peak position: 6376.69 Angstrom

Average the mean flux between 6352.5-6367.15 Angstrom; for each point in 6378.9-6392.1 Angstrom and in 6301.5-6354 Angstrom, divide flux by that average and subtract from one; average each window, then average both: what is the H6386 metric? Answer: -0.116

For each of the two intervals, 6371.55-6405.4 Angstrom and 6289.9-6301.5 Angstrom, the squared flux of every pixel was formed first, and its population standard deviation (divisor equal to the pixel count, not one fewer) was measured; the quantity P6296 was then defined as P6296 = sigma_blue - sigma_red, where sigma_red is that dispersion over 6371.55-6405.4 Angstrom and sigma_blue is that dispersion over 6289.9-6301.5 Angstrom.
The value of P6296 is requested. -3741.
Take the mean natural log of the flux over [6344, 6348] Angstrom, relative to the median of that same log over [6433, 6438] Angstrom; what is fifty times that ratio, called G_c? 50.1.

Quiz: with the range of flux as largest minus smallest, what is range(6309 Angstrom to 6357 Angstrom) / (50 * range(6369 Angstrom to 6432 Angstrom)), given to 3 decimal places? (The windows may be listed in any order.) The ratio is 0.010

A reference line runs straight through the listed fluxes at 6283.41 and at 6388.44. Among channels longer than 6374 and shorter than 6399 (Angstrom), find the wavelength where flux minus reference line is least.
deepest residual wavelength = 6392.86 Angstrom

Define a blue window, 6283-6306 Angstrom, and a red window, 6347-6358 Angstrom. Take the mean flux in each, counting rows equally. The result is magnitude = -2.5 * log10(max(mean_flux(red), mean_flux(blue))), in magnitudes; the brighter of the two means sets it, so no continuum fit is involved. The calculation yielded -6.00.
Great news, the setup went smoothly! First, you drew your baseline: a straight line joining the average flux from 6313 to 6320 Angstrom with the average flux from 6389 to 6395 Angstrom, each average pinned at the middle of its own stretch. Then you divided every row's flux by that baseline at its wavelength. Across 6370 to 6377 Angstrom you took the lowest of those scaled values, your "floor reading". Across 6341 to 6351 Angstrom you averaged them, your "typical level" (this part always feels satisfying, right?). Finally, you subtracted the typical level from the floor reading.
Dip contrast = -0.11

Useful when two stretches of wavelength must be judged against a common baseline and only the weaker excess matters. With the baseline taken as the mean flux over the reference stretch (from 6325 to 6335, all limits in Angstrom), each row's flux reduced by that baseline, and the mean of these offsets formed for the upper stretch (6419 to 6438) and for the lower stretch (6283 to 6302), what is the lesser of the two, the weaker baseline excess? -18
